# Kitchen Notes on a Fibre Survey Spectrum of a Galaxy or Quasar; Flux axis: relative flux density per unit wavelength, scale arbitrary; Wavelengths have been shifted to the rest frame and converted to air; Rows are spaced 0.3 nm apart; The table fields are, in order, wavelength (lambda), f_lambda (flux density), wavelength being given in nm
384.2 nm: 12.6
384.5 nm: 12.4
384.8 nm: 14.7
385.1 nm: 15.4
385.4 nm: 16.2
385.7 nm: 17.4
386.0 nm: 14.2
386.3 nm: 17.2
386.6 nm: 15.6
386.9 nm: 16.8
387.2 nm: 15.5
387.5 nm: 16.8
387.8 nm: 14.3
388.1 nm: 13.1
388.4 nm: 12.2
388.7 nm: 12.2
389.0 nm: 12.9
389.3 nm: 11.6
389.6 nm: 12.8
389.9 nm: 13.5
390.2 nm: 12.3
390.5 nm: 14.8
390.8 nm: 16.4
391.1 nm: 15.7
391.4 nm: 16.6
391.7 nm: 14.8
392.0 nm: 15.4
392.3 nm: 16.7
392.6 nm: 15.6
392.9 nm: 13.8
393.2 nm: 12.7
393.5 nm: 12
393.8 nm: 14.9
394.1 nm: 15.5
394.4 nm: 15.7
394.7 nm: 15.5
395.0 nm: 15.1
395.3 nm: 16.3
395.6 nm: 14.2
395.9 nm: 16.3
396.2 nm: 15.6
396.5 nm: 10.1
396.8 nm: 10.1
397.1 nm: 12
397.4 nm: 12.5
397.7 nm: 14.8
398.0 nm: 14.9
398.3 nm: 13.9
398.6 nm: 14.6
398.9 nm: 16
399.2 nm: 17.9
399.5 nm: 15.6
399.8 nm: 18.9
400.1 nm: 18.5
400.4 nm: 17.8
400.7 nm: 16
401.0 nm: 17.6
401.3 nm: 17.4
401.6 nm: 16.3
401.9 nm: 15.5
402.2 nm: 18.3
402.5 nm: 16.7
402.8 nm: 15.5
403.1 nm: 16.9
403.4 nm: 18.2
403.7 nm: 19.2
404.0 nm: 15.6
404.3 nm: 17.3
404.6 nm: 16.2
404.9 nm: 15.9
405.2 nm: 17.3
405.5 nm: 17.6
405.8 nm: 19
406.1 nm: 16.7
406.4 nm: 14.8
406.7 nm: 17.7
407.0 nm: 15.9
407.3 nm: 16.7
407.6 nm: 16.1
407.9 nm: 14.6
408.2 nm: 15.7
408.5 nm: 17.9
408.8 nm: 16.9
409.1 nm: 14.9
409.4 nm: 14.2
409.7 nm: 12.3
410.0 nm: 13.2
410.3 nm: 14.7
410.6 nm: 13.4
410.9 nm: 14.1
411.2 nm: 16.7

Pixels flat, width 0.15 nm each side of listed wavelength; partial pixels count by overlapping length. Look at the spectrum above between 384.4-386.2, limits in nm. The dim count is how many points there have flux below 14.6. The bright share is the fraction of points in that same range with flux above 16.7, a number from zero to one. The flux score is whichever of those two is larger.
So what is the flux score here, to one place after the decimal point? 2.0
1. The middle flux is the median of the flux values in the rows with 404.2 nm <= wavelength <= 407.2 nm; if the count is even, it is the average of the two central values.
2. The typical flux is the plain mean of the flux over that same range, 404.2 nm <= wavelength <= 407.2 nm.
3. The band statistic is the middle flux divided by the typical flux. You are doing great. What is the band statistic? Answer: 1.01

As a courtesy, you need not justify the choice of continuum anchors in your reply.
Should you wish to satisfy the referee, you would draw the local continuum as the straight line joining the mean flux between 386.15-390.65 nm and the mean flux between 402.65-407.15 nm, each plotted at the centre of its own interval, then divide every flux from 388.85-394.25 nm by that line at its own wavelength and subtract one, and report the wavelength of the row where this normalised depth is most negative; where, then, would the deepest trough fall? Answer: 393.5 nm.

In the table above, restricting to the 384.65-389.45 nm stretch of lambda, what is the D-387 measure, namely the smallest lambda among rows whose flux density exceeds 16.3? 385.7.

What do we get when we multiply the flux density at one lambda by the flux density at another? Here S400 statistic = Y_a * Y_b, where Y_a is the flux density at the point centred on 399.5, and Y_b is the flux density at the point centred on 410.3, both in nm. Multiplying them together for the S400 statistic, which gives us 229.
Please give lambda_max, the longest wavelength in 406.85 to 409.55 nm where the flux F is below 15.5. 409.4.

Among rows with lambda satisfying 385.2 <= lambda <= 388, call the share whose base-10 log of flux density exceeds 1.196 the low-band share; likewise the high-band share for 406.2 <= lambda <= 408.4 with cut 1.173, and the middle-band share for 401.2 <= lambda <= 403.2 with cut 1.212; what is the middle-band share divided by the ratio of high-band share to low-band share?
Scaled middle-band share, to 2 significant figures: 0.56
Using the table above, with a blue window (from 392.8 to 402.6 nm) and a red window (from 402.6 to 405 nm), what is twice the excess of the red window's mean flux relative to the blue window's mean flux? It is 3.2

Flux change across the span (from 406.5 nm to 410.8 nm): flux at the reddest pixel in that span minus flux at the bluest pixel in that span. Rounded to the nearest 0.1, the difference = -4.3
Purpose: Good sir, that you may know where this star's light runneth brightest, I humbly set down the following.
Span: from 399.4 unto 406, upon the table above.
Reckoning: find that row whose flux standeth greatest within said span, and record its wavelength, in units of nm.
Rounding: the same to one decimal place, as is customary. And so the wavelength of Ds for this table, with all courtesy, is 403.7 nm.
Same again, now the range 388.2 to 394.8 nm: 392.3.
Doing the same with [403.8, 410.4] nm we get 405.8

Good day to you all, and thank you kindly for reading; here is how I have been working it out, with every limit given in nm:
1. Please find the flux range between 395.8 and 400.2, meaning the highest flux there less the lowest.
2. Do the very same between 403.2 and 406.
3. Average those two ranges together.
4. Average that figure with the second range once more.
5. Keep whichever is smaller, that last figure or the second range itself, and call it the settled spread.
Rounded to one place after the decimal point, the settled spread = 3.6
